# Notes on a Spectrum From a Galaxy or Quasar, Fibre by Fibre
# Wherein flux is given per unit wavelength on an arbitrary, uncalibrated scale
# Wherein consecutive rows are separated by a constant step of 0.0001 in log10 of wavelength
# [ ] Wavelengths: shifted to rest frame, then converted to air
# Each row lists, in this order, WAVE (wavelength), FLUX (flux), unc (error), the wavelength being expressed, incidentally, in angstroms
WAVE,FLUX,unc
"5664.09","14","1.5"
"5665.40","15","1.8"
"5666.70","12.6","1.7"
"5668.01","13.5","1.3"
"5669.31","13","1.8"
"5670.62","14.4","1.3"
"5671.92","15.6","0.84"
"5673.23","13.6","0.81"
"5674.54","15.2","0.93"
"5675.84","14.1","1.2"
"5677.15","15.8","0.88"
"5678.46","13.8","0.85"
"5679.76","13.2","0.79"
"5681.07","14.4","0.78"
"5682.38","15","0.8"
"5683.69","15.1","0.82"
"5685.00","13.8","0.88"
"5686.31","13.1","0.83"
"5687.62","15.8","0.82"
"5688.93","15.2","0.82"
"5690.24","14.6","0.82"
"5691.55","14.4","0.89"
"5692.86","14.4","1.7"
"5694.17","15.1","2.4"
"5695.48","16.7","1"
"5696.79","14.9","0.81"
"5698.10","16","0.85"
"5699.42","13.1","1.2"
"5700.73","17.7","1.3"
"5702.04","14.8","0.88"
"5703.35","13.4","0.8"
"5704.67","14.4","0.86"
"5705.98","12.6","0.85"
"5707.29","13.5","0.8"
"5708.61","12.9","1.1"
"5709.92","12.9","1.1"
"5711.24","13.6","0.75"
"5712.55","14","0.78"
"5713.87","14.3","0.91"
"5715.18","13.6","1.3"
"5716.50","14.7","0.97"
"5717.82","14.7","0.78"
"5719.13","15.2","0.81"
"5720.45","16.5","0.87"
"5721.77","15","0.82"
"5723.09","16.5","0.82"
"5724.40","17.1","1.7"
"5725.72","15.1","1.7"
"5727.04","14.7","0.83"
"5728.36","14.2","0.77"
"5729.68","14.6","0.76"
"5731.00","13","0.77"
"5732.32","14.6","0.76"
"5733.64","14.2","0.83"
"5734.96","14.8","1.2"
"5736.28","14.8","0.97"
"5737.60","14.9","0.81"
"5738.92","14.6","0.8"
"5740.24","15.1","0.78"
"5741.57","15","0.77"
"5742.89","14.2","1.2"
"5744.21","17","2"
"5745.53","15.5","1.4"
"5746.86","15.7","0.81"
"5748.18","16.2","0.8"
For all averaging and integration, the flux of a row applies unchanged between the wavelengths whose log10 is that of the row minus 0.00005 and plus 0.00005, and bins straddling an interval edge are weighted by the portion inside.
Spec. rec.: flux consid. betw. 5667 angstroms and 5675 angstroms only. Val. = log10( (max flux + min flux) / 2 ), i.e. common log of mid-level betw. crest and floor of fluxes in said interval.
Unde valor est 1.16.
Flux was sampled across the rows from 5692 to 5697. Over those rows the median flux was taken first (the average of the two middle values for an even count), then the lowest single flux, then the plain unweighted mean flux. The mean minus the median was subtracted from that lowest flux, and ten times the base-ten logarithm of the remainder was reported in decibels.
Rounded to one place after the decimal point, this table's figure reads 11.5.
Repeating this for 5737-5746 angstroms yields 11.5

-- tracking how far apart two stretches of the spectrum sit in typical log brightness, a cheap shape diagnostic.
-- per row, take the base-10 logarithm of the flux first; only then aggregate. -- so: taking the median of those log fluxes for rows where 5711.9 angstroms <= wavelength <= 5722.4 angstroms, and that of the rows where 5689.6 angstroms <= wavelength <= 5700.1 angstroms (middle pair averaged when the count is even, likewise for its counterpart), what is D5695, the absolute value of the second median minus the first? 0.001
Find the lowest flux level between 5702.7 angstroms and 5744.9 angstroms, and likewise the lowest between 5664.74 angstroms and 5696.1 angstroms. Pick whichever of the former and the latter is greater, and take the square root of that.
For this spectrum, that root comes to 3.55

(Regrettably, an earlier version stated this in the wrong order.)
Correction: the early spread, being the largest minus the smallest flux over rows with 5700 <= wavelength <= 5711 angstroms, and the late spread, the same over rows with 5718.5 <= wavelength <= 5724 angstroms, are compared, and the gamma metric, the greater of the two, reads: 5.1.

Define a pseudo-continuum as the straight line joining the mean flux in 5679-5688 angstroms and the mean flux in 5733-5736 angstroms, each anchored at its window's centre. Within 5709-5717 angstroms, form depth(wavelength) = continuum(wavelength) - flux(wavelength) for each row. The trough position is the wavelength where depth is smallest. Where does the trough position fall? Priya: 5716.50 angstroms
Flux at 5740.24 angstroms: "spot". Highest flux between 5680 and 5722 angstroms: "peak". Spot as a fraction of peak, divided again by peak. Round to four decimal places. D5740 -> 0.0482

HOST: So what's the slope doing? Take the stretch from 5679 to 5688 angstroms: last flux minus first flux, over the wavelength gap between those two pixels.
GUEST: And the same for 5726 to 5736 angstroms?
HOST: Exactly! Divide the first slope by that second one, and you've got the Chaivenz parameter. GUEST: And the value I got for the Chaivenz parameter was 26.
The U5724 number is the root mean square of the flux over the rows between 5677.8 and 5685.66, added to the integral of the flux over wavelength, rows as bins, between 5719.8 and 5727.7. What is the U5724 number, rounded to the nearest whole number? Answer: 139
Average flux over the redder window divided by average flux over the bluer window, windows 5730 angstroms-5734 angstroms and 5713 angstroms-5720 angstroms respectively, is 0.96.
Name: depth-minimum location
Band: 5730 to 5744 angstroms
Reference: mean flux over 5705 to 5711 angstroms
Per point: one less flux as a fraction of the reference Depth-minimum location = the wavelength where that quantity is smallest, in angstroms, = 5740.24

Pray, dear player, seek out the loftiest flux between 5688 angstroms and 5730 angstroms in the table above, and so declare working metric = 17.7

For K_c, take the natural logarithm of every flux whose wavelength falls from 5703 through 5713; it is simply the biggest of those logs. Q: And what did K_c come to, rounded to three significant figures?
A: 2.67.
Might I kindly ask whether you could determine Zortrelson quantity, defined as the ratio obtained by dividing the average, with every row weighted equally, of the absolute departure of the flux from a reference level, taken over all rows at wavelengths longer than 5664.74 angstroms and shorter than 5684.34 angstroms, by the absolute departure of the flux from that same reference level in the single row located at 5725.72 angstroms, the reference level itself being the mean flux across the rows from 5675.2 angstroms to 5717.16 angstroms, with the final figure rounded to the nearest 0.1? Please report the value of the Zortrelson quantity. 1.2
